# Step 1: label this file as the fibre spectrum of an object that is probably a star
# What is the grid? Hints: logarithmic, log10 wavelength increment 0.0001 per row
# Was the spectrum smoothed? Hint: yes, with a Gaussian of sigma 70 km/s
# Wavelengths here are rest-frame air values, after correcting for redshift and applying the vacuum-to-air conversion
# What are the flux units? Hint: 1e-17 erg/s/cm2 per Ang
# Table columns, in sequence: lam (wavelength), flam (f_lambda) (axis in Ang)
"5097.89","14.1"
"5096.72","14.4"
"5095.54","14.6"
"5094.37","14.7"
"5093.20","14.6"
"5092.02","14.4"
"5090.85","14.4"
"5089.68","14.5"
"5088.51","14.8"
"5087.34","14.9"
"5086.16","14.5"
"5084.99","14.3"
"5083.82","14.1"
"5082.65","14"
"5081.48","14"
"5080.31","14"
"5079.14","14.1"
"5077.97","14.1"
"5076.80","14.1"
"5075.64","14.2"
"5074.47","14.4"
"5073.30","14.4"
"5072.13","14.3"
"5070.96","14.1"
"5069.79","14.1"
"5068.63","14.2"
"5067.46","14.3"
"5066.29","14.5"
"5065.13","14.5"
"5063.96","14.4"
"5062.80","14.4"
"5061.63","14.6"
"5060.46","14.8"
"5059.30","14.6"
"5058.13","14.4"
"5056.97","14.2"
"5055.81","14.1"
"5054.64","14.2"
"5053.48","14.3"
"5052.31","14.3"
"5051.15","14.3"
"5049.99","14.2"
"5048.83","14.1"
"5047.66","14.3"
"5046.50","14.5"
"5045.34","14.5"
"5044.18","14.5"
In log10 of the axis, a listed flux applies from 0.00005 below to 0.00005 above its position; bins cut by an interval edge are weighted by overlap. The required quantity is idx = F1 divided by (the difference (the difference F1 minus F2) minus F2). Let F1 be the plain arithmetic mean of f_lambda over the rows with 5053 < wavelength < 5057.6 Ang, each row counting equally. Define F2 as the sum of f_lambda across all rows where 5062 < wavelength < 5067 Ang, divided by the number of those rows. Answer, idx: -0.97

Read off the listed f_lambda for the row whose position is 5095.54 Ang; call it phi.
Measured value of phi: 14.6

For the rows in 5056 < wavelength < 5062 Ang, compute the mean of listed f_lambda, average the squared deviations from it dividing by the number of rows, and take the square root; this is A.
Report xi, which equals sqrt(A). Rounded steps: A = 0.20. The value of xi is 0.45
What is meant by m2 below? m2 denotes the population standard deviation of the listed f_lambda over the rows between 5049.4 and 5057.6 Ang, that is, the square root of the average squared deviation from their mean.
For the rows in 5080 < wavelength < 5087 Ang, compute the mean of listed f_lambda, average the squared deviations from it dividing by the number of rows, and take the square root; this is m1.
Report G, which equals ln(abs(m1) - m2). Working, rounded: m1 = 0.19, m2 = 0.070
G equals -2.1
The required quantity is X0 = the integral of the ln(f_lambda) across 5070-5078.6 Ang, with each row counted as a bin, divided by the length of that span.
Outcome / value 2.65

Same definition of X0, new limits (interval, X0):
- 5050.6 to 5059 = 2.66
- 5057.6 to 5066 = 2.68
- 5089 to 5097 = 2.68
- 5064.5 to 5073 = 2.66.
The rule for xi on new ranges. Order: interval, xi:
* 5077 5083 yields 0.22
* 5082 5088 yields 0.57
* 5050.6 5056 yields 0.28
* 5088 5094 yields 0.39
